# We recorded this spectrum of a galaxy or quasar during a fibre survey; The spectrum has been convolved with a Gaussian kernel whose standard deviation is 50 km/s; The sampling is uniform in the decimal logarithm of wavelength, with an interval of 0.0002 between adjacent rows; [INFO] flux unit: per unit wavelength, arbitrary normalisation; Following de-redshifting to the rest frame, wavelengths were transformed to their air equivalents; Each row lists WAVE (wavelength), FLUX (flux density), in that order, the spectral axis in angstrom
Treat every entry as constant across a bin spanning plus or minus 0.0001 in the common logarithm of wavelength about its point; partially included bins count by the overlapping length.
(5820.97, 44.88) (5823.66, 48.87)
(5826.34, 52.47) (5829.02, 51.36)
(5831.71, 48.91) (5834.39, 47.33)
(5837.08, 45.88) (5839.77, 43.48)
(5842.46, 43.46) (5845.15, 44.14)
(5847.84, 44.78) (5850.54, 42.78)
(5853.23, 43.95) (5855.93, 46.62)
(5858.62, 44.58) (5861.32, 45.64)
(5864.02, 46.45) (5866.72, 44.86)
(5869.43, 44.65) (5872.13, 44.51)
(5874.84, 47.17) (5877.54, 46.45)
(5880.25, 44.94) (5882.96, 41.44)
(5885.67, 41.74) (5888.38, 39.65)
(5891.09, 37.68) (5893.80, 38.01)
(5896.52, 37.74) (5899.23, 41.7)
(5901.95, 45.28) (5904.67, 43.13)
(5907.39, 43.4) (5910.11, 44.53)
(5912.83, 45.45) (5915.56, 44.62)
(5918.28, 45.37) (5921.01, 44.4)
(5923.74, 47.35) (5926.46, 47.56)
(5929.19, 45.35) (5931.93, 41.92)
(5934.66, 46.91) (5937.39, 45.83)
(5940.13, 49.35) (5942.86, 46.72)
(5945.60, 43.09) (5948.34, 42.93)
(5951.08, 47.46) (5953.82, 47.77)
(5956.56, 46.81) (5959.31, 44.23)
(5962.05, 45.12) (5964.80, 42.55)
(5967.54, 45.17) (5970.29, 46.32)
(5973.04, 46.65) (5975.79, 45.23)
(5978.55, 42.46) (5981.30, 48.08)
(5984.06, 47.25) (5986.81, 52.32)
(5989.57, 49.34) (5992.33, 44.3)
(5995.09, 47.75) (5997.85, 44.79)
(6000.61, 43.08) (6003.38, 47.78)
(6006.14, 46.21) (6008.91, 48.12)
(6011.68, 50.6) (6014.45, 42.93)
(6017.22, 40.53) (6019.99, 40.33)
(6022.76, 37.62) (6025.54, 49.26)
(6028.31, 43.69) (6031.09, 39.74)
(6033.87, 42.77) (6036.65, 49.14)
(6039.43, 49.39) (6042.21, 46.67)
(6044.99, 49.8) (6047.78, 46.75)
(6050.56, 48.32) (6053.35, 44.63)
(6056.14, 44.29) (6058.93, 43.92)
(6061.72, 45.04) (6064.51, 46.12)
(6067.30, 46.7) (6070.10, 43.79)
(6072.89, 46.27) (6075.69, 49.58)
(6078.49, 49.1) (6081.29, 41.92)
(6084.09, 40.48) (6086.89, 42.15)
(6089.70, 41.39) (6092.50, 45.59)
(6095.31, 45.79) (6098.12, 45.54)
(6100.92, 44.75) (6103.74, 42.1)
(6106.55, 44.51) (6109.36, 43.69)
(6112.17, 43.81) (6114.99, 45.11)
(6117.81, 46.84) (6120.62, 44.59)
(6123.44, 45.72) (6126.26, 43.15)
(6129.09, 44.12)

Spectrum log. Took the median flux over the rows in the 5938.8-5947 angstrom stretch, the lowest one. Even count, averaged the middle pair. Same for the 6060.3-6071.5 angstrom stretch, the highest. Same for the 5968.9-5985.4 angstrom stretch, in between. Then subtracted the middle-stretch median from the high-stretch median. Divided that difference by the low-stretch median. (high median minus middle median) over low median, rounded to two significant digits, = -0.019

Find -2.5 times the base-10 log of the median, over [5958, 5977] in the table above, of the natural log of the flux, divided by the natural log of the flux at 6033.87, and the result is -0.016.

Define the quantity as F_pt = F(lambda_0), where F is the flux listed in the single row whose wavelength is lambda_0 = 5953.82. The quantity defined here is 47.77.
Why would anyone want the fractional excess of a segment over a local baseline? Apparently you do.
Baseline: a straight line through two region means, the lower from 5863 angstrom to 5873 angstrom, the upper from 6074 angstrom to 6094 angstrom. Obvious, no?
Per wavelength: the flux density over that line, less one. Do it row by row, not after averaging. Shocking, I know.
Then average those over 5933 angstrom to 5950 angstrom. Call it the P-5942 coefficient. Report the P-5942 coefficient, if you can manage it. 0.021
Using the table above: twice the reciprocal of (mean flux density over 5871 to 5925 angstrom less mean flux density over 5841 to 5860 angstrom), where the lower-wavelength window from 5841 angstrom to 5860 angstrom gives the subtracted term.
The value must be -1.8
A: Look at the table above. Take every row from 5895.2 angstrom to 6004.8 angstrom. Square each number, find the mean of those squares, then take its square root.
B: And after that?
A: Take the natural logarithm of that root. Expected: 3.82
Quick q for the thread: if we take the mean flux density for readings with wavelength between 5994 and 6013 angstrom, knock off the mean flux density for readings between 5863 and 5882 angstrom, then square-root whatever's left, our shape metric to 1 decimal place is 1.2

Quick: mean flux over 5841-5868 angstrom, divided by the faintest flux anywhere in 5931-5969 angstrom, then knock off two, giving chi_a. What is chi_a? -0.933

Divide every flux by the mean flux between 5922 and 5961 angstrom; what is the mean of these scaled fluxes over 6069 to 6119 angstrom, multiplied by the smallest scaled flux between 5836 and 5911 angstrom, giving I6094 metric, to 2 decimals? 0.80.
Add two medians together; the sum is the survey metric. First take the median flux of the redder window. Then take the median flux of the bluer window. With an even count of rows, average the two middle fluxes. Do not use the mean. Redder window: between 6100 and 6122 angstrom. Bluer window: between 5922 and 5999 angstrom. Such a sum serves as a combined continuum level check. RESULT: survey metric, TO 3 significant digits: 91.0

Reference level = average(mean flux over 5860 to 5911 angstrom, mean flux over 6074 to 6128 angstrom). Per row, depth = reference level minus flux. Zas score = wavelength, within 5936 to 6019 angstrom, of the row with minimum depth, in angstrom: 5986.81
